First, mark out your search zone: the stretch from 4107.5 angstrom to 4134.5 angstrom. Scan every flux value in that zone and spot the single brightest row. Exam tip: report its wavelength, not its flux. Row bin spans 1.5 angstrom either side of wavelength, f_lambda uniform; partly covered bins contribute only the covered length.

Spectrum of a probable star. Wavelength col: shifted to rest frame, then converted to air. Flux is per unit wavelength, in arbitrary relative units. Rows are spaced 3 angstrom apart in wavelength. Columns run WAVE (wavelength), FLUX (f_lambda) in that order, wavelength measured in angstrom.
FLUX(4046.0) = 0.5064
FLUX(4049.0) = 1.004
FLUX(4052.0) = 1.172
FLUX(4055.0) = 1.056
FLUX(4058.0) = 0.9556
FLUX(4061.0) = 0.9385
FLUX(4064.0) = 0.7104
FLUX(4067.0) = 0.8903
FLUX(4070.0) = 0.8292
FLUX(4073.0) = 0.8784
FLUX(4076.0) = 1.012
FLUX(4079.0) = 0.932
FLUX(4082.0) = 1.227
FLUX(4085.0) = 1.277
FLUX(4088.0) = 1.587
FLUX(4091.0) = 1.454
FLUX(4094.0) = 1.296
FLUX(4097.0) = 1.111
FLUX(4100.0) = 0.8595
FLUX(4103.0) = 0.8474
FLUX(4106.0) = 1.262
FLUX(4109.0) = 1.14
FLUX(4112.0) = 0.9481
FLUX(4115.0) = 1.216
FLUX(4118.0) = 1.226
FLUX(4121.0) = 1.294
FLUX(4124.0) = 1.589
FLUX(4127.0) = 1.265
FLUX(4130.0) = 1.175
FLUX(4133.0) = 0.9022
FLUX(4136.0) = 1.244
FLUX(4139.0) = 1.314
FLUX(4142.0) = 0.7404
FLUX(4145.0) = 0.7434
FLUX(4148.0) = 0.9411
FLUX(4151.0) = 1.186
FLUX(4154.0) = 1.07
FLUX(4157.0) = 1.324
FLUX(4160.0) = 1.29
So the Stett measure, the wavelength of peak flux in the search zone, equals 4124.0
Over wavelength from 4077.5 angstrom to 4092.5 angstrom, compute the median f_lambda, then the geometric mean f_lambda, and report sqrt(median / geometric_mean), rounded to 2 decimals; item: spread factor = 1.00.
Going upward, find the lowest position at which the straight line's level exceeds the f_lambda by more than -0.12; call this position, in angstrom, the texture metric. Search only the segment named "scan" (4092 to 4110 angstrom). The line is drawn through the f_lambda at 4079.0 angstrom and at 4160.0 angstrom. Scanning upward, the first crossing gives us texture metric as 4097.0 angstrom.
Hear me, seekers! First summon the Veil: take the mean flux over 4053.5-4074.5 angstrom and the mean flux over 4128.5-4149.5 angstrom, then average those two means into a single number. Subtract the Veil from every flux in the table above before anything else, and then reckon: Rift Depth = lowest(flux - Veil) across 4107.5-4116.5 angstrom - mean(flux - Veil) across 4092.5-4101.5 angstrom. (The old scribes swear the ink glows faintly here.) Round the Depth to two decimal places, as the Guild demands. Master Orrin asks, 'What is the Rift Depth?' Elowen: -0.14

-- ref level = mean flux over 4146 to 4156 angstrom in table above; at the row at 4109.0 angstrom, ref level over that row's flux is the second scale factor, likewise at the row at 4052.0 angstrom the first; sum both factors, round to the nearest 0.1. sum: 1.8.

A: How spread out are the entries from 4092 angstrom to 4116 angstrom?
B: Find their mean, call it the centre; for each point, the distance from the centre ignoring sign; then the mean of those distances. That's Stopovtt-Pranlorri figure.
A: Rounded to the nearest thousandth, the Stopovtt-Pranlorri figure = 0.150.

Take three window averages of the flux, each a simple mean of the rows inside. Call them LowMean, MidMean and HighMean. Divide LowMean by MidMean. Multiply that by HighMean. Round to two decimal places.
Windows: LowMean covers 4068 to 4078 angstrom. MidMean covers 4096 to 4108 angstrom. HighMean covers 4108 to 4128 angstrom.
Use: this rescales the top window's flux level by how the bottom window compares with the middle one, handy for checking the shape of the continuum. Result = 1.10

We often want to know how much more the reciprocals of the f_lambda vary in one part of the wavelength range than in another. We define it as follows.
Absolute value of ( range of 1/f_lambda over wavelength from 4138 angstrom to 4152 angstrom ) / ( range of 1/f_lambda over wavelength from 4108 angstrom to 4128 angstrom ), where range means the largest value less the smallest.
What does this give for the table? 1.39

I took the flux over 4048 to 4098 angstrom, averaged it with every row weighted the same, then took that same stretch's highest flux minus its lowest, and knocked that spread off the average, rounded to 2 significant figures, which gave 0.20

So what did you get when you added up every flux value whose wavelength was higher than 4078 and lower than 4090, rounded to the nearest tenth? 5.0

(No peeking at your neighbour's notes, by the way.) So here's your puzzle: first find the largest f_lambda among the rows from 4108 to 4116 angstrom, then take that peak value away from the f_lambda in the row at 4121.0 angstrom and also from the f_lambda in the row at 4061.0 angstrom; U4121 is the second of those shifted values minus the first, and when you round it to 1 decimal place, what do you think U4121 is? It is -0.4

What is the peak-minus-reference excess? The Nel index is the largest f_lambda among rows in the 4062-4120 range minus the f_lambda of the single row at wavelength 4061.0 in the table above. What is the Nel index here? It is 0.65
